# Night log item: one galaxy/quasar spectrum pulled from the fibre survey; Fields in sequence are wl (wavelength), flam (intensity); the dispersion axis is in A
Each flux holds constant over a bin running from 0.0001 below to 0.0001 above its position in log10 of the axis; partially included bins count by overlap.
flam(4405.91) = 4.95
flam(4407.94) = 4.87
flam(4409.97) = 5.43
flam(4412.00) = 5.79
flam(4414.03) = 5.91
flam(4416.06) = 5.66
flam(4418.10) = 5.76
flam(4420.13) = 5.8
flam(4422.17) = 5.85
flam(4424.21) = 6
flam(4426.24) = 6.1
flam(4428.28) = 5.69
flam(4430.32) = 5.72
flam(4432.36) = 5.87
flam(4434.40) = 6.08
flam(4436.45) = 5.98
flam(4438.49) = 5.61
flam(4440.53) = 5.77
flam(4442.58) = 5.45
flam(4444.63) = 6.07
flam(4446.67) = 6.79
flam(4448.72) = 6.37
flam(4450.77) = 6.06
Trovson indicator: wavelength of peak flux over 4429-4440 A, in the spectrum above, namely 4434.40 A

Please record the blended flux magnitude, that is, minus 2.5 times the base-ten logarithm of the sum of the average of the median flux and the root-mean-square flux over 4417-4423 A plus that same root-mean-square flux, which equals -2.66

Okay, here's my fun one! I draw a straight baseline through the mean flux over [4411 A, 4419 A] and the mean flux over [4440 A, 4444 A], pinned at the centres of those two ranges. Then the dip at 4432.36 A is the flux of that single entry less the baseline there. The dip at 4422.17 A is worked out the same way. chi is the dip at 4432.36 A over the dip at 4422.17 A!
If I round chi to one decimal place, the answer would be 1.7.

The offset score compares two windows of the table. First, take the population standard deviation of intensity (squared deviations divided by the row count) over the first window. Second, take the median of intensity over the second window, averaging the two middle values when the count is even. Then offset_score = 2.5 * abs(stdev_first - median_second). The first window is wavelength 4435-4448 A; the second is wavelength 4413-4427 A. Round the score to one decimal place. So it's 13.5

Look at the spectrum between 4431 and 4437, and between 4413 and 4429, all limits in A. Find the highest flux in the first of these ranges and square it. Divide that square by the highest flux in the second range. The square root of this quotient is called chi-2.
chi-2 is 2.46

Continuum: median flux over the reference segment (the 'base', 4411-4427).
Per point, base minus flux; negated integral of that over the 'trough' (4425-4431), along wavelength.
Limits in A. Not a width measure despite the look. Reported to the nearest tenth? 0.1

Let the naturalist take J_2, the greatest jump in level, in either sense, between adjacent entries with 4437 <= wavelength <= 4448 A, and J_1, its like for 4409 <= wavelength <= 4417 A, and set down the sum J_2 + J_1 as 1.08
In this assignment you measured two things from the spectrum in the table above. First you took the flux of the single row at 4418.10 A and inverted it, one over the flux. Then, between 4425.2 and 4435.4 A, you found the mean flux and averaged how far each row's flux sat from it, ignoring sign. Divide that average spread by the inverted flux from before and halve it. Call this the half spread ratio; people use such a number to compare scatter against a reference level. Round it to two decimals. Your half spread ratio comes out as 0.46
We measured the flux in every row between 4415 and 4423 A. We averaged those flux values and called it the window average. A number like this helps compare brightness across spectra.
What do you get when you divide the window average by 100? 0.0577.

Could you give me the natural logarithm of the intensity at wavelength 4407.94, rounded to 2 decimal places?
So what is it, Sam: 1.58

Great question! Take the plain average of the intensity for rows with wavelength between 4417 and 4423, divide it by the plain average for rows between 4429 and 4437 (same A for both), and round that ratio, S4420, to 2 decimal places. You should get 0.98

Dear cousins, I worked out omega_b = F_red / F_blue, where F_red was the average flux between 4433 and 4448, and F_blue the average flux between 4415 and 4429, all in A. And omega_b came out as 1.02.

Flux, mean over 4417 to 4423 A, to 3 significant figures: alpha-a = 5.80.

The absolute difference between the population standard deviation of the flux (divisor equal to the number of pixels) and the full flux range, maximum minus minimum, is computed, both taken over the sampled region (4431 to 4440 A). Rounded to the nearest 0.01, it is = 0.29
